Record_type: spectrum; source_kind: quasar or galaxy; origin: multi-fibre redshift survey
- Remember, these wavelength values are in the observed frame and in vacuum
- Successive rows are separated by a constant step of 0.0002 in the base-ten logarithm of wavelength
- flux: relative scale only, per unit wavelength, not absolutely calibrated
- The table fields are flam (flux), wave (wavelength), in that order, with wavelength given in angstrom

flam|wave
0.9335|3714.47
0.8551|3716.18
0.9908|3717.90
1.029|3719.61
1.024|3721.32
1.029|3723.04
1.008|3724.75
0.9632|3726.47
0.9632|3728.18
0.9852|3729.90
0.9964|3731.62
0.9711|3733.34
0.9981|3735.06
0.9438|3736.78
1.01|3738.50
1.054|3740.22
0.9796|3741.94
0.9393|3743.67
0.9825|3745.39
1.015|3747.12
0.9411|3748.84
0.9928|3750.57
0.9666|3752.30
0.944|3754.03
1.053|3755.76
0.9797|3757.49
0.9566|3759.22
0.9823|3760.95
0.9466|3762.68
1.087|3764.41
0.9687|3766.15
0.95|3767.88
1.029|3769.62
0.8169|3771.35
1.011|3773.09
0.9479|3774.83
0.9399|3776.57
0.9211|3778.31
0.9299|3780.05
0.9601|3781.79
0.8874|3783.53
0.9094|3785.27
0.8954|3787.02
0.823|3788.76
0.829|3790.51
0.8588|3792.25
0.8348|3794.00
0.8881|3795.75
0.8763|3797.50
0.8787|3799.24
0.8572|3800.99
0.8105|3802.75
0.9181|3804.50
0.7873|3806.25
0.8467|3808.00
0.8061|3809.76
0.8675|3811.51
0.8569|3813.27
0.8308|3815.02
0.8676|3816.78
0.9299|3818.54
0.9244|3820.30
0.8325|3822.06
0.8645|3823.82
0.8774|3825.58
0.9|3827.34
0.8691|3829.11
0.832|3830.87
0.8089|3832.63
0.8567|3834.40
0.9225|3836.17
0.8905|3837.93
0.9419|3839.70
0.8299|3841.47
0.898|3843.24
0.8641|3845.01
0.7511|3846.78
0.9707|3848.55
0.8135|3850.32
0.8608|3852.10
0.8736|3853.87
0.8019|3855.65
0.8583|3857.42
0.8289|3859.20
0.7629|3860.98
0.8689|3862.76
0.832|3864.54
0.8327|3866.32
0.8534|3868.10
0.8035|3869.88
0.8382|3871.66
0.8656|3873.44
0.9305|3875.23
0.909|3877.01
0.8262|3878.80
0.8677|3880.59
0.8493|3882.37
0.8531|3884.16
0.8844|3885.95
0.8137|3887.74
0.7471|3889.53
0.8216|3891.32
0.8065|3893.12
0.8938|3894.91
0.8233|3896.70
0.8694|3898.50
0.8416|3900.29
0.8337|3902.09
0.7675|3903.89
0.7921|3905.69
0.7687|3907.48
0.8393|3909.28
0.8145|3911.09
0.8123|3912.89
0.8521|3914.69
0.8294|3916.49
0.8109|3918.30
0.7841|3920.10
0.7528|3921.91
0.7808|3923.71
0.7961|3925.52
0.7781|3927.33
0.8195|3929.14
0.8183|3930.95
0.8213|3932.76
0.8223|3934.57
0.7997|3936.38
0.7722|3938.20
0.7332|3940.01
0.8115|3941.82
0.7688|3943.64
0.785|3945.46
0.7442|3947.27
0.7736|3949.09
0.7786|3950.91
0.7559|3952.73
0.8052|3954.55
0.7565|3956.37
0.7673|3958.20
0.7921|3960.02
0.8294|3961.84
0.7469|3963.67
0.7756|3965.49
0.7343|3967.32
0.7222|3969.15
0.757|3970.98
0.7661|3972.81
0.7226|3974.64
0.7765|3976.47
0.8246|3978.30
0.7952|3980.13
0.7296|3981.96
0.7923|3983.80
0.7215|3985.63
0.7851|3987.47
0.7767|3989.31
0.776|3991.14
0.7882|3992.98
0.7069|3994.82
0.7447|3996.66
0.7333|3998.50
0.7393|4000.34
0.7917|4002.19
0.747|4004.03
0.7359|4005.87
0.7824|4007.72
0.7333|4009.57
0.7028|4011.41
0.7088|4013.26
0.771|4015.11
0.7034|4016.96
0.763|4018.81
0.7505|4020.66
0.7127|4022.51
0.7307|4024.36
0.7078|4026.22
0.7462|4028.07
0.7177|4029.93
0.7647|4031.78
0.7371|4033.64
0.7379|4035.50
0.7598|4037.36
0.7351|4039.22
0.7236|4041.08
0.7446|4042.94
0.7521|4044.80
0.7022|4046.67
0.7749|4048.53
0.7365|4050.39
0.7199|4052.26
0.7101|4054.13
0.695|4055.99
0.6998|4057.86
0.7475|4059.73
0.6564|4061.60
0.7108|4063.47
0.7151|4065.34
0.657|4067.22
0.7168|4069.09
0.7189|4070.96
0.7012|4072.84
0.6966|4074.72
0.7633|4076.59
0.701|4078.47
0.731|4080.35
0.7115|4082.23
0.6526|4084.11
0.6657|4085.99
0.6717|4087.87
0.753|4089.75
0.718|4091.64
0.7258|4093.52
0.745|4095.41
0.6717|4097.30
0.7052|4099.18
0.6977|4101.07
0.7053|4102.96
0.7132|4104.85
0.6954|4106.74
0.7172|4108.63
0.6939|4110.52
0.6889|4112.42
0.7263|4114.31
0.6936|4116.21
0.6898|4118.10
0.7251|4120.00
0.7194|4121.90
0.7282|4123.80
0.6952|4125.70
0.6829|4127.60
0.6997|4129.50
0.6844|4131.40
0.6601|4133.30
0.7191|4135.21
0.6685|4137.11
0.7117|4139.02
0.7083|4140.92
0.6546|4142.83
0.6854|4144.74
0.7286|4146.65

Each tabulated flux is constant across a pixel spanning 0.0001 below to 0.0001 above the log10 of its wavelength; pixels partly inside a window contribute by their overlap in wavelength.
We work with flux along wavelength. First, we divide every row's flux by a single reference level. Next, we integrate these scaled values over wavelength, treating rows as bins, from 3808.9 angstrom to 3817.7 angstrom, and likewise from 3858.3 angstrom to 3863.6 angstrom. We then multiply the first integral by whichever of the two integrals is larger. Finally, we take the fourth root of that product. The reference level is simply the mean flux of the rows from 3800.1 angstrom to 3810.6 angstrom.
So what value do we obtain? 3.0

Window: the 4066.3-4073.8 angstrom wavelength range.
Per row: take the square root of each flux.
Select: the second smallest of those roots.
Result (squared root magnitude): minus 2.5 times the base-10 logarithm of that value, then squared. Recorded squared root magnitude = 0.037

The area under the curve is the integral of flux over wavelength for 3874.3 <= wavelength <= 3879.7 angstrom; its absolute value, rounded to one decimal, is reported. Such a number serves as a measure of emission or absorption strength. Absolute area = 4.8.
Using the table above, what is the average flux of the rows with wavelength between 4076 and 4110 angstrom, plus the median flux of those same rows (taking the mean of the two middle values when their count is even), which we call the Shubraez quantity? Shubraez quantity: 1.42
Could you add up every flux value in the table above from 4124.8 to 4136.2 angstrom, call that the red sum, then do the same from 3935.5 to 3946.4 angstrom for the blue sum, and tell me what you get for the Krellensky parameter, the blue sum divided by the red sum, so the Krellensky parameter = 1.13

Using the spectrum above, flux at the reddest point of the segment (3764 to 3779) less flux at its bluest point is -0.17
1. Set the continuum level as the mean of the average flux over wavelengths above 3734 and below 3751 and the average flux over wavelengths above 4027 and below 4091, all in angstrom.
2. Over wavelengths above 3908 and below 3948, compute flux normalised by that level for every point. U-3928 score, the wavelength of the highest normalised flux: 3914.69 angstrom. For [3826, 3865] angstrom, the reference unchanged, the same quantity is 3848.55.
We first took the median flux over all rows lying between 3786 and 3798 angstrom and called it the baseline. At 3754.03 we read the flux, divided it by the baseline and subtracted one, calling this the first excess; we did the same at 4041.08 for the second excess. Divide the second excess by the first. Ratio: -1.6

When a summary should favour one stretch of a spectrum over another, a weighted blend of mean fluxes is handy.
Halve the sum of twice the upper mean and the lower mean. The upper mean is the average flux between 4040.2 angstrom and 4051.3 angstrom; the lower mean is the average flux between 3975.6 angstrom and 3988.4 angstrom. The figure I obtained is 1.13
